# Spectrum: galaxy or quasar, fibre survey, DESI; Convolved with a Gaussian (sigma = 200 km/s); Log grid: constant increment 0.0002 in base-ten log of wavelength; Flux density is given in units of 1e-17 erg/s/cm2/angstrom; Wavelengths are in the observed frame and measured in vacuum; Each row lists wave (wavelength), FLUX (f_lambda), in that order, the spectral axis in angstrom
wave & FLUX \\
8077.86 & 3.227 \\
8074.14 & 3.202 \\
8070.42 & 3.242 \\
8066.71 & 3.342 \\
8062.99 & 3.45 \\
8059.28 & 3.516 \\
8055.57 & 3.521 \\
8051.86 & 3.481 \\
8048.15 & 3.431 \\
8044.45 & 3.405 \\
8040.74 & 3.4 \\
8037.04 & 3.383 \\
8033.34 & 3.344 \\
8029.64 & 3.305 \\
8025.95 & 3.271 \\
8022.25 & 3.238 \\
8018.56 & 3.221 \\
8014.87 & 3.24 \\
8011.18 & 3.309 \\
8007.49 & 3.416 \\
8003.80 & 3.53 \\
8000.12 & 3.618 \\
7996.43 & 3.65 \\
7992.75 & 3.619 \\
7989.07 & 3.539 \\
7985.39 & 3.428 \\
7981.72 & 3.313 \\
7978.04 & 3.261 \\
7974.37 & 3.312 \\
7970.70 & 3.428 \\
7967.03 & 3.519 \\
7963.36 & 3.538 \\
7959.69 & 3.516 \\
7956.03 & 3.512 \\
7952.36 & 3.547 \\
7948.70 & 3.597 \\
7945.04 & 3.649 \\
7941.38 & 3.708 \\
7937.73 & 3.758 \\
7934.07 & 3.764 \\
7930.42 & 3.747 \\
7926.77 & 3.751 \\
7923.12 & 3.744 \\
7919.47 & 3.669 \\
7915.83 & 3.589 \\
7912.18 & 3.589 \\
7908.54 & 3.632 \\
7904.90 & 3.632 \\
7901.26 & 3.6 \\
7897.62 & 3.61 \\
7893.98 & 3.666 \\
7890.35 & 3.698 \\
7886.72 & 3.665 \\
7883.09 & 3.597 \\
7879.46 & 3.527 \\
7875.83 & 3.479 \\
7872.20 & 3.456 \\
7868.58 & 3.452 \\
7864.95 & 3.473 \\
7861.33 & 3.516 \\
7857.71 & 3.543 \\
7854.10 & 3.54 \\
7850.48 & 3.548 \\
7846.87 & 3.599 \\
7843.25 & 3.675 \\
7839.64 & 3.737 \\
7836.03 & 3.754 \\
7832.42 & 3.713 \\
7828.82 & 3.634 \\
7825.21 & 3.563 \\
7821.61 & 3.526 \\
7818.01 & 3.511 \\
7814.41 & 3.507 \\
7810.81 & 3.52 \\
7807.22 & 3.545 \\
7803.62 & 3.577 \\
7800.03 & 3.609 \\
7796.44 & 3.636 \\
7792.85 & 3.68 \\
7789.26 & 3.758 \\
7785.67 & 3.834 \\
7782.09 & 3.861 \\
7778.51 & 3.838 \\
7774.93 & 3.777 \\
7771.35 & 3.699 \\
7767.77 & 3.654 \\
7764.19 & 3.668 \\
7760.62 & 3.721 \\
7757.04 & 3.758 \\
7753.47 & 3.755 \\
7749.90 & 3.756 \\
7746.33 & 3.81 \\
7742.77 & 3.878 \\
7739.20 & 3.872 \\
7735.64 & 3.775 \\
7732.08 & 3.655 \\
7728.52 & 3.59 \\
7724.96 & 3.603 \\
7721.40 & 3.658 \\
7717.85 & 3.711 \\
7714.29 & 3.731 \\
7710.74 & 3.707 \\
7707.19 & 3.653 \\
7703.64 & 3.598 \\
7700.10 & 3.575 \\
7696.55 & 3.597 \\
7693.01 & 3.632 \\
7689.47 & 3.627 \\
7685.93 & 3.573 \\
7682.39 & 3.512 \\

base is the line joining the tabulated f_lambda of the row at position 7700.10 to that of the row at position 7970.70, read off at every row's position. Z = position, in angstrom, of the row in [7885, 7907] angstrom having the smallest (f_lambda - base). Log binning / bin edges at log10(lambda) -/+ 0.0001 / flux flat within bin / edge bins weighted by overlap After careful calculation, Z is 7901.26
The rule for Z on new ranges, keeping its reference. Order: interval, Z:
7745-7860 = 7814.41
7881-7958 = 7956.03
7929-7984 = 7978.04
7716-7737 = 7728.52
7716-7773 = 7728.52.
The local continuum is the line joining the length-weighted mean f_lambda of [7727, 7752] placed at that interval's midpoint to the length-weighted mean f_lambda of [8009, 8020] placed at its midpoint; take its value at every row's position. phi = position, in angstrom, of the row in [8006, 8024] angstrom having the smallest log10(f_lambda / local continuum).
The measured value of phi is 8018.56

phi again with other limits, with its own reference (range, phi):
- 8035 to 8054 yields 8037.04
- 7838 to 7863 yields 7861.33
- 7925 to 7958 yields 7956.03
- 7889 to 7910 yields 7901.26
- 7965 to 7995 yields 7978.04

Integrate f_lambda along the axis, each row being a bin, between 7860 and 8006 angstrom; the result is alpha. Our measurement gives 522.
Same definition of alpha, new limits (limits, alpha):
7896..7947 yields 187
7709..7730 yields 77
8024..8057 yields 112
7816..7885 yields 246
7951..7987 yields 124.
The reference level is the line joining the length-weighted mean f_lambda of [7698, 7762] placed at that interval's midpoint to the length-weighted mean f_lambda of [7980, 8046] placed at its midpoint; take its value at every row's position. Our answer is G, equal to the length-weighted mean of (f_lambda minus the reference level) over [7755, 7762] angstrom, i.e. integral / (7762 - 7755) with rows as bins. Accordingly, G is 0.06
